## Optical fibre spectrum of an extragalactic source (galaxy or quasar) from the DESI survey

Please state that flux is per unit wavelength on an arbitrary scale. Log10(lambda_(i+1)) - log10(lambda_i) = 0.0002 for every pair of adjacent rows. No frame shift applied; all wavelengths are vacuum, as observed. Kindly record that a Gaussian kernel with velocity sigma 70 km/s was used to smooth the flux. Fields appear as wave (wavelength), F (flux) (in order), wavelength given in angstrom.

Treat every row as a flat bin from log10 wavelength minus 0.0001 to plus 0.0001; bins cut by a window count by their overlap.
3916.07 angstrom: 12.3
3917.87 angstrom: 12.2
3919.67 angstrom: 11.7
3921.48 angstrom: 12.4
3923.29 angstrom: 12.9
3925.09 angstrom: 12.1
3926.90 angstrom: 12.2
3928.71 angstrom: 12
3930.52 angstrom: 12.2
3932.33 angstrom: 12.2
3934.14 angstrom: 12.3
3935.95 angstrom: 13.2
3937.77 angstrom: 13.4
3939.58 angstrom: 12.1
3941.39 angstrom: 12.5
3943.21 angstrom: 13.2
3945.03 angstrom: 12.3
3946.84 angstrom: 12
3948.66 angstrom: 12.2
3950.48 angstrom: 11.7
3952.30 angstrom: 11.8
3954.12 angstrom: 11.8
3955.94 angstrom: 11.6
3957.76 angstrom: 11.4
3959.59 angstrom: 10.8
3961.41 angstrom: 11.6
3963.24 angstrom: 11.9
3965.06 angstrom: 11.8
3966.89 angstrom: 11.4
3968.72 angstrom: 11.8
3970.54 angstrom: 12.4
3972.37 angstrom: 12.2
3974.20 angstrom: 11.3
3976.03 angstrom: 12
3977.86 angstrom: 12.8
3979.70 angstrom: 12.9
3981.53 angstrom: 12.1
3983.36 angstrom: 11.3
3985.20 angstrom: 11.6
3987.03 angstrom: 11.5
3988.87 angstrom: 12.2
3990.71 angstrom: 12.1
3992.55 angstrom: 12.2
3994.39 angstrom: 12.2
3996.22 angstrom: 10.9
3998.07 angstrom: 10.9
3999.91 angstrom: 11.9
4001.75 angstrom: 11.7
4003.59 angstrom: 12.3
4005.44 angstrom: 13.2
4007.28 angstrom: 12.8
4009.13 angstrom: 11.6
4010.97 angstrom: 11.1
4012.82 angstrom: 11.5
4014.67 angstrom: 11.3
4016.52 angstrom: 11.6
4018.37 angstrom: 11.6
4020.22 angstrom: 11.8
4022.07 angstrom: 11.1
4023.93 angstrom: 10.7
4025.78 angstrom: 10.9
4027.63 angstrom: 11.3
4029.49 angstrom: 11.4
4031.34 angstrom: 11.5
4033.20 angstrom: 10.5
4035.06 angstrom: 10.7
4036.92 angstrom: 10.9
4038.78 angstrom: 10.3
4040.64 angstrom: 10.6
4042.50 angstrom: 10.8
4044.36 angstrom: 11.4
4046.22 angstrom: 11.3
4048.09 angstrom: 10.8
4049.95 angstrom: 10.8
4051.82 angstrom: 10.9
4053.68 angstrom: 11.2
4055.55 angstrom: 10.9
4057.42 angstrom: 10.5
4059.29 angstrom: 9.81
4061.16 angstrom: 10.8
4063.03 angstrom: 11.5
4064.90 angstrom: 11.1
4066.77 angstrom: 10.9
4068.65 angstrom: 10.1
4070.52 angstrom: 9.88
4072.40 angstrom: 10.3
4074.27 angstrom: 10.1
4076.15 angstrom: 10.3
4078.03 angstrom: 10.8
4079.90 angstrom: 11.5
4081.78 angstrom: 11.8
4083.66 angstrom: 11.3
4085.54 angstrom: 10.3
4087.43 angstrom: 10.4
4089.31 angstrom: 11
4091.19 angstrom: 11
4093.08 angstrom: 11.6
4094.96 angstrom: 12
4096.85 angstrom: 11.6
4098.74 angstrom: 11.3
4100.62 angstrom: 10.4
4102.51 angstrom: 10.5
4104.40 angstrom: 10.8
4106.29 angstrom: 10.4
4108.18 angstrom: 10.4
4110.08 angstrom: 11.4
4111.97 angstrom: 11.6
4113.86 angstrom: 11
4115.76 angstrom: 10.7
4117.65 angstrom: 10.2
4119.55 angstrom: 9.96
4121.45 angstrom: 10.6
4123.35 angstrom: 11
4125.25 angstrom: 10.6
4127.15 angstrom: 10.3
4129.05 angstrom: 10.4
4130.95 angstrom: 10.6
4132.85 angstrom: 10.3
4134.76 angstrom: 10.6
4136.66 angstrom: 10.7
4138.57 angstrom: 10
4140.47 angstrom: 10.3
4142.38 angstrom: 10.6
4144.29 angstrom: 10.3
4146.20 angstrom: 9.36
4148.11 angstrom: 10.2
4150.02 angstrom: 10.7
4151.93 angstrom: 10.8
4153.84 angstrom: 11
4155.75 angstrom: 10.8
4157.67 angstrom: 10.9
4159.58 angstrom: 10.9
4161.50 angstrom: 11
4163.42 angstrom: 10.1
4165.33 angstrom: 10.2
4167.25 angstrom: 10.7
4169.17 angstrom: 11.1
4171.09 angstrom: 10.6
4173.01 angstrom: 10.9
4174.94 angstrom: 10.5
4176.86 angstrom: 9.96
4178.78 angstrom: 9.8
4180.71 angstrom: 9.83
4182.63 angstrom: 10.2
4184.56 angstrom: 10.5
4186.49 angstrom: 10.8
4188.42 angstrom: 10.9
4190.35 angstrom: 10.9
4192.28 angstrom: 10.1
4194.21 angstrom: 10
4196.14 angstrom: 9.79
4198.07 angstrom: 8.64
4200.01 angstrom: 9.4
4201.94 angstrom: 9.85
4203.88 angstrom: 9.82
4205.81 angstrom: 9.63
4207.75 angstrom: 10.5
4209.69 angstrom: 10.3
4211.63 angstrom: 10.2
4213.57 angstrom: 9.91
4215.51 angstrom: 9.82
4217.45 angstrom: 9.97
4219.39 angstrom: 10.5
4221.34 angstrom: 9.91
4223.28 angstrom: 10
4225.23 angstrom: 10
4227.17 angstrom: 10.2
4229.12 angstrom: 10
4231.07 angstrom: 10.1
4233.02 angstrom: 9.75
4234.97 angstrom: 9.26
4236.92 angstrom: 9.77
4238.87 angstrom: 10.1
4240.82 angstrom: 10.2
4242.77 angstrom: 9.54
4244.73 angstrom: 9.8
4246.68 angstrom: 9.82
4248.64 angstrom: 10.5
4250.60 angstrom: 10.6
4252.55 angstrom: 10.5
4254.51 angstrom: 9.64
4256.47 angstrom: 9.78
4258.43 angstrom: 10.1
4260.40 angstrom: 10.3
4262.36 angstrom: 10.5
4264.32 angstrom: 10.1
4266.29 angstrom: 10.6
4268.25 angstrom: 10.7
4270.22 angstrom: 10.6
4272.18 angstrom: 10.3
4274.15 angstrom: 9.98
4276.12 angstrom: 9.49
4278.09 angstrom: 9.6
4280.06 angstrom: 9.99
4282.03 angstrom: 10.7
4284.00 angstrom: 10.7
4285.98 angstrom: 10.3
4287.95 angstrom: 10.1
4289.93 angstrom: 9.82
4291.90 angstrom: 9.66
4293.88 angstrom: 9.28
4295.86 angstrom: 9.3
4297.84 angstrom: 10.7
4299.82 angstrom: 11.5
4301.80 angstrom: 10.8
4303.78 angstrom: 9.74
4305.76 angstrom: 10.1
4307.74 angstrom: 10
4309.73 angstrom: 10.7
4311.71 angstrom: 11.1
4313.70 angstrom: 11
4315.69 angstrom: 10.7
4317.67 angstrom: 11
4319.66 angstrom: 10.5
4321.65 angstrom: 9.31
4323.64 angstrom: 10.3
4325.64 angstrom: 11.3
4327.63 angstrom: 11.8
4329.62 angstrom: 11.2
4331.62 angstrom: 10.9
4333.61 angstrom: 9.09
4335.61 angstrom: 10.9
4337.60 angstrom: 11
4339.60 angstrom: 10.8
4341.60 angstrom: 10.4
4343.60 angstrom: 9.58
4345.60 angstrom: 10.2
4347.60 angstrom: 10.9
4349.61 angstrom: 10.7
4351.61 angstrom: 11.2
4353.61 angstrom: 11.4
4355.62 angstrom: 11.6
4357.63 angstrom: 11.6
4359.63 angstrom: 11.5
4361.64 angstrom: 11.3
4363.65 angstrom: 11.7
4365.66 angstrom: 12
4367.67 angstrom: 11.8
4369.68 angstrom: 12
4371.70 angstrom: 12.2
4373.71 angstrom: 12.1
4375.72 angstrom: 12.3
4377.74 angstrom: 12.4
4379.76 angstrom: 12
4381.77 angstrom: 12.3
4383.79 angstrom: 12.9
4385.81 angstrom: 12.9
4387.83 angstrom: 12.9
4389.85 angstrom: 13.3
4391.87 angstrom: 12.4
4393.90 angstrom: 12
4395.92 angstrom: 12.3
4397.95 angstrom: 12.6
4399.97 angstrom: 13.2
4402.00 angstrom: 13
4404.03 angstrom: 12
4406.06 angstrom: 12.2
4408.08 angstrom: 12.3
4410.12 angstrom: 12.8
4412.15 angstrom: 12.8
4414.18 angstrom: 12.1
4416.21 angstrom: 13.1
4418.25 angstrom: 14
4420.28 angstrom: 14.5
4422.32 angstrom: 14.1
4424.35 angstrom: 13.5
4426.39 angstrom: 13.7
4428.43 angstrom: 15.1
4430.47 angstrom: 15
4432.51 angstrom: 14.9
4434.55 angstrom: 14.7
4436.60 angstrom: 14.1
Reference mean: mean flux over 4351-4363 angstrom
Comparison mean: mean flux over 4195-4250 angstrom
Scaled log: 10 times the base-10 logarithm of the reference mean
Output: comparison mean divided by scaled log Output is 0.94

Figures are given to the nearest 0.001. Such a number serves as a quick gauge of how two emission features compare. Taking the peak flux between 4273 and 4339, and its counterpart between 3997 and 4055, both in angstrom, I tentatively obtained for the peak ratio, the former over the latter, 0.894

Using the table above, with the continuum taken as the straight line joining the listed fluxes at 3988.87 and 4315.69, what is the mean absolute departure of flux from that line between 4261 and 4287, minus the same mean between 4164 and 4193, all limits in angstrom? -0.25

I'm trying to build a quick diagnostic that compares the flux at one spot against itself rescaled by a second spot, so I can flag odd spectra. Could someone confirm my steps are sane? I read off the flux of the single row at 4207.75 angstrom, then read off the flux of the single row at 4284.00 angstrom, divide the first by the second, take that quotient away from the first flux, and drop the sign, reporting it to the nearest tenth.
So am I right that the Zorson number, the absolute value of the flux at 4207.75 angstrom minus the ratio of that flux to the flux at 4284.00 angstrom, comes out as 9.5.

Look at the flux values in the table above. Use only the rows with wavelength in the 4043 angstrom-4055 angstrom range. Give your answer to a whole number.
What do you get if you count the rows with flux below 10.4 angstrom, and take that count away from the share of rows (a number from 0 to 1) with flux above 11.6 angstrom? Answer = 0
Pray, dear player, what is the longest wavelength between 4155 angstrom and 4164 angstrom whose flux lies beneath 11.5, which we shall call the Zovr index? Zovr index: 4163.42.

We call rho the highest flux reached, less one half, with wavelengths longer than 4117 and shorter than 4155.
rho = 10.5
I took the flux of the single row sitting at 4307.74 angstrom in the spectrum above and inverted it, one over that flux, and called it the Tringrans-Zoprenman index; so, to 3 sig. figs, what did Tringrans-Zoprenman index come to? 0.100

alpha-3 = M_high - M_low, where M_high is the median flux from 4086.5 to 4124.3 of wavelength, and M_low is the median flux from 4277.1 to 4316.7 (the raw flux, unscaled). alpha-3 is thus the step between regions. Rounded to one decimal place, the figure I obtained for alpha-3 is 0.7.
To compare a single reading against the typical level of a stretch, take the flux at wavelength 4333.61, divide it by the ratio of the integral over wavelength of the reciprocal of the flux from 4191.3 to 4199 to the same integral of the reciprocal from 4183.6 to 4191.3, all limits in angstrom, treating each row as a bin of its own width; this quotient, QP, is 8.1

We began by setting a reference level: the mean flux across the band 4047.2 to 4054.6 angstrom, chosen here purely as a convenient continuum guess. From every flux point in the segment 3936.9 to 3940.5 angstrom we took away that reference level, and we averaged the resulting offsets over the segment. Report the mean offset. 1.8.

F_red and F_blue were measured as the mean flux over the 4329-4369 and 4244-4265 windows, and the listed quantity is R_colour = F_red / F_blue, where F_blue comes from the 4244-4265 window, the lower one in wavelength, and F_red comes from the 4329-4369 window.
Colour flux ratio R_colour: 1.08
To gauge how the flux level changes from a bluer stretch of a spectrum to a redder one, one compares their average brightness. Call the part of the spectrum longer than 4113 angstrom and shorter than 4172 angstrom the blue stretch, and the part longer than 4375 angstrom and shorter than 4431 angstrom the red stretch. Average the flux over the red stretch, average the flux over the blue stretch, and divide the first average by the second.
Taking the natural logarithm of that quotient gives 0.21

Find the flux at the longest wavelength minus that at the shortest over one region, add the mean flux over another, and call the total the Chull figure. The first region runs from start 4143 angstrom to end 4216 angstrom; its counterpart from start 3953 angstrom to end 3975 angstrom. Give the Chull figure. 11.2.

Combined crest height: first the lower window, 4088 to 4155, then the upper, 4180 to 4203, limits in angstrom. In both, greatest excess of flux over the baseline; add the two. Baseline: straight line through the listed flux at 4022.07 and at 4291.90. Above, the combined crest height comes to 2.0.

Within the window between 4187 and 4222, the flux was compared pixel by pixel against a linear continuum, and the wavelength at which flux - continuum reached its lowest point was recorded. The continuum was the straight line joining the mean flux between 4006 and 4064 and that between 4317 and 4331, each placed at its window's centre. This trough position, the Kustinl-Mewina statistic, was 4198.07 angstrom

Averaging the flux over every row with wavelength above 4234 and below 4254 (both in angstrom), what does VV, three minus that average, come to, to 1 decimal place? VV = -7.0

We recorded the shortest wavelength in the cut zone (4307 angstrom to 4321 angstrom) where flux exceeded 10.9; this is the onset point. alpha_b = 4311.71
